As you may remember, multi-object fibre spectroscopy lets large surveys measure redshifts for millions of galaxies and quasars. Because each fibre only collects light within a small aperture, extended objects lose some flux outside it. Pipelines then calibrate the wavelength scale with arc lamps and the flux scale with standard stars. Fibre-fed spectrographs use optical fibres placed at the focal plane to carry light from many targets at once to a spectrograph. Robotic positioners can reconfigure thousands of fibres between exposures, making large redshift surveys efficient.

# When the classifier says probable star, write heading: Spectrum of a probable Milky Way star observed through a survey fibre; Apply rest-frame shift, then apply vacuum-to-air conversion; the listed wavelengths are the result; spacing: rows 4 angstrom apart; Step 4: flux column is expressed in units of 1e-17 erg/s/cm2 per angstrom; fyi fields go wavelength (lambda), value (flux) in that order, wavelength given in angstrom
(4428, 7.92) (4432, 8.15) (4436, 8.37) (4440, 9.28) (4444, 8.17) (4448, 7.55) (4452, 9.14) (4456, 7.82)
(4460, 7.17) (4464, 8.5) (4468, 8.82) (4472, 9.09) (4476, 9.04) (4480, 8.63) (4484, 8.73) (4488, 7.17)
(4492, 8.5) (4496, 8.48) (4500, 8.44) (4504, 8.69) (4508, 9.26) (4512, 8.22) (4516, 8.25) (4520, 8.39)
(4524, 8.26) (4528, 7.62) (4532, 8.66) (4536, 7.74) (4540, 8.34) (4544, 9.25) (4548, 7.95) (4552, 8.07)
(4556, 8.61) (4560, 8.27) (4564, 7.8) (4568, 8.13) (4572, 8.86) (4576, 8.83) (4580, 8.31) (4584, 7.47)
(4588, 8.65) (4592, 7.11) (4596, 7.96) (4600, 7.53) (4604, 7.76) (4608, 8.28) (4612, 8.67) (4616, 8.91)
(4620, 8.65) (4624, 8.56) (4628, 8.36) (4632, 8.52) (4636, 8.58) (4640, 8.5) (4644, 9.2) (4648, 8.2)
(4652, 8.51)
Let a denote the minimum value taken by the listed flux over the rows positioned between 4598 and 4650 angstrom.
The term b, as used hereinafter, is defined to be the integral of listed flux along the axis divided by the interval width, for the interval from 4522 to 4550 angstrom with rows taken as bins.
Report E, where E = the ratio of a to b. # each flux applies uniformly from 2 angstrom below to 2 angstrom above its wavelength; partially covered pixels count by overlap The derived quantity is 0.91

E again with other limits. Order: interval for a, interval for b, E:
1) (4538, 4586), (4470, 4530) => 0.88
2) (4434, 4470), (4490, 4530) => 0.85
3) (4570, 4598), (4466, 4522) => 0.83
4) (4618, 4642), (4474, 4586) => 1.00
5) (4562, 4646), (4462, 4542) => 0.84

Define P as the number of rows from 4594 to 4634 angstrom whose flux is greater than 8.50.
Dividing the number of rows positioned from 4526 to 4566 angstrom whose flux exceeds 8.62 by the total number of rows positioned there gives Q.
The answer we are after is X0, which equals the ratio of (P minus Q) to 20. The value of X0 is 0.240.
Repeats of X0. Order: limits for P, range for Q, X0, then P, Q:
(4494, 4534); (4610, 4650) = 0.130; 3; 0.40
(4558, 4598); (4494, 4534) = 0.135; 3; 0.30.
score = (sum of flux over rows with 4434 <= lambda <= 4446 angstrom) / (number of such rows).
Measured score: 8.61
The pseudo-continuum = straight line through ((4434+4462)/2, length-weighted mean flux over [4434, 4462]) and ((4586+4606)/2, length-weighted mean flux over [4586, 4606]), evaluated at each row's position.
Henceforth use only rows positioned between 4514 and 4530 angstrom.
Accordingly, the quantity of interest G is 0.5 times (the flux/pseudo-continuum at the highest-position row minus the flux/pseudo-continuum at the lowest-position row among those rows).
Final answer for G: -0.04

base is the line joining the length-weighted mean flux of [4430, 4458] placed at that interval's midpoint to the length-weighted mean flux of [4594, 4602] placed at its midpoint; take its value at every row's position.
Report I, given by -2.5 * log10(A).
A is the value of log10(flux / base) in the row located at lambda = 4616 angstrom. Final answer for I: 3.0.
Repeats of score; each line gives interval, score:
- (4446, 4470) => 8.17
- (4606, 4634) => 8.56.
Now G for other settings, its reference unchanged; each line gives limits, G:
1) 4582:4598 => 0.03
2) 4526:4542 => 0.05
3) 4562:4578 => 0.07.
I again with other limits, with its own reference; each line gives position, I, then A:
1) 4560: 4.2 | 0.020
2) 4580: 3.9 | 0.027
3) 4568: 4.6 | 0.014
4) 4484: 3.9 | 0.027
